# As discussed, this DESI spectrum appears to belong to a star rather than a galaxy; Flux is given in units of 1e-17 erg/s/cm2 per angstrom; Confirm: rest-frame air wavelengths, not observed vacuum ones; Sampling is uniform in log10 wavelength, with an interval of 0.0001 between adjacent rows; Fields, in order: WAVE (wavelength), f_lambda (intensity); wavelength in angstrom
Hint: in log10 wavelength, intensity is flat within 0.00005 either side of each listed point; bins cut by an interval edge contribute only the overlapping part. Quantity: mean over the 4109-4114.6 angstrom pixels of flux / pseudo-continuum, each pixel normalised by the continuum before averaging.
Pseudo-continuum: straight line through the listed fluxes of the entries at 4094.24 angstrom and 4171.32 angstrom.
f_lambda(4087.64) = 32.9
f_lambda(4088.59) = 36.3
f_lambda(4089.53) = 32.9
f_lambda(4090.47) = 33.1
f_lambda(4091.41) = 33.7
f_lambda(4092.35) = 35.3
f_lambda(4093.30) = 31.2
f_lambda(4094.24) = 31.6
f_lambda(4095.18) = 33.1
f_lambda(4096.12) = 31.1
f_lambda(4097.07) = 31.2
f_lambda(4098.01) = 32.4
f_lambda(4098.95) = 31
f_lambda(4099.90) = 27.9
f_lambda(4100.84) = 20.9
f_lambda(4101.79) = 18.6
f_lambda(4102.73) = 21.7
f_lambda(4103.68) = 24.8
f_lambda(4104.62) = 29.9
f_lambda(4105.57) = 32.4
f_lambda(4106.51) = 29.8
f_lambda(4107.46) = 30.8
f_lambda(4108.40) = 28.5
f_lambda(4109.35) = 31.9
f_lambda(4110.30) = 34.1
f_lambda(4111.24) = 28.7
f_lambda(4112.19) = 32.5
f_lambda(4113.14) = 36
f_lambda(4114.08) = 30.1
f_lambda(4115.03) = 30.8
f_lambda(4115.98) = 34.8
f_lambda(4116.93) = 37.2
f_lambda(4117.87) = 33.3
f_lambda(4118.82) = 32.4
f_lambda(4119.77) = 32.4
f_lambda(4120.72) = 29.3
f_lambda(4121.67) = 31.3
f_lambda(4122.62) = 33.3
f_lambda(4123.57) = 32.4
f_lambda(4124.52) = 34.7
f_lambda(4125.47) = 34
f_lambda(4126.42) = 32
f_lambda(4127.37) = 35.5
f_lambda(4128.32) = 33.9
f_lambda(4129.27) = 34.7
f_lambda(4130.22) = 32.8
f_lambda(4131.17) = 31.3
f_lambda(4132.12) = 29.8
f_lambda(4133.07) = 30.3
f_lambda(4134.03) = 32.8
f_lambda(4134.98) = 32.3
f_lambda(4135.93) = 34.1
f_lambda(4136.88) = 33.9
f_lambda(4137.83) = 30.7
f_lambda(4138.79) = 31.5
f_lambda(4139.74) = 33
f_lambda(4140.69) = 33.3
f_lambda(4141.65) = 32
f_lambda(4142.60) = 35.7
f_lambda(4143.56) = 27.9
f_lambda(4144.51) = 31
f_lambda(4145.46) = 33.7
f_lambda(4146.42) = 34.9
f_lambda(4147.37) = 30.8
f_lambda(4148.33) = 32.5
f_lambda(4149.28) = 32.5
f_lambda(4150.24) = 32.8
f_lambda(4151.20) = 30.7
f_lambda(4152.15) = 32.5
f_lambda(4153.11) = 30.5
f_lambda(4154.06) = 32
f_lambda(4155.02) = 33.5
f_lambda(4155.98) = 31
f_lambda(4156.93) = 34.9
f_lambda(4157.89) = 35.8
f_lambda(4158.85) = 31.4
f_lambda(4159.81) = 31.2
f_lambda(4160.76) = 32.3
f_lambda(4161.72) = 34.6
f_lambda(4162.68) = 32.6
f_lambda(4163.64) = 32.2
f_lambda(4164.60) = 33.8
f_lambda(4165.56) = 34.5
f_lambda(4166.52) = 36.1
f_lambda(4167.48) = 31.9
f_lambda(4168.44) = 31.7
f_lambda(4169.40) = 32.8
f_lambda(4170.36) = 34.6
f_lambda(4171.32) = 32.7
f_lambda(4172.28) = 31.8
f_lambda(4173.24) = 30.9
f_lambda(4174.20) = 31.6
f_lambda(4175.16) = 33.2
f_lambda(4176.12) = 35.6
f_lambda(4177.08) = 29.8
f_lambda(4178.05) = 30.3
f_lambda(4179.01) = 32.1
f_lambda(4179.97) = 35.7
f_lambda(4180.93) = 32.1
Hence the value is 1.01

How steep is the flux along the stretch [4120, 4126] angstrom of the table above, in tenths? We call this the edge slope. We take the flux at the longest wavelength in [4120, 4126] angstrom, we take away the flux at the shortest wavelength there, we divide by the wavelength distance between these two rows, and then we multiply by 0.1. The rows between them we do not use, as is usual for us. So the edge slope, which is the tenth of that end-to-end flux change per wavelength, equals 0.10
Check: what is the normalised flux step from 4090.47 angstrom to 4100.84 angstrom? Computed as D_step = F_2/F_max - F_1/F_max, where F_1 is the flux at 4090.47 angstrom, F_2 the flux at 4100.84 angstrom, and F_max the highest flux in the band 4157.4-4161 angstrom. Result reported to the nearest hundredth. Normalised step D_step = -0.34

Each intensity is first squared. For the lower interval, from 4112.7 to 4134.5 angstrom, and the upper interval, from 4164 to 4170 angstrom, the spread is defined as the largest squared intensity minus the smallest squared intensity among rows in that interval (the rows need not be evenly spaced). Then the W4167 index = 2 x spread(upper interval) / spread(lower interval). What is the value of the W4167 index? 1.1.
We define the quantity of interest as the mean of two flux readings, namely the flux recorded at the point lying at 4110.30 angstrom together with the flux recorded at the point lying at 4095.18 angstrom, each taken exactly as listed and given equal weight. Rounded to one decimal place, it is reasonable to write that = 33.6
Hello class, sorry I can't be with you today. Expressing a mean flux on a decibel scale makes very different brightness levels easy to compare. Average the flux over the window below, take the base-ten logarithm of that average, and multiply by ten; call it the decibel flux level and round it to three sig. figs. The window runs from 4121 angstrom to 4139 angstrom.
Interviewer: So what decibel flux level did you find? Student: 15.1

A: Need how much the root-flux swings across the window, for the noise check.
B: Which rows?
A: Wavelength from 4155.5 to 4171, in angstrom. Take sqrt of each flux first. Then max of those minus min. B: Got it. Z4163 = 0.441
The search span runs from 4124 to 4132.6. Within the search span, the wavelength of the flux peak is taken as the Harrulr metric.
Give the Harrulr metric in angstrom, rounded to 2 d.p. 4127.37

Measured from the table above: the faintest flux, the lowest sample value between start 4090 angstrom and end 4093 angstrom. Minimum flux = 33.1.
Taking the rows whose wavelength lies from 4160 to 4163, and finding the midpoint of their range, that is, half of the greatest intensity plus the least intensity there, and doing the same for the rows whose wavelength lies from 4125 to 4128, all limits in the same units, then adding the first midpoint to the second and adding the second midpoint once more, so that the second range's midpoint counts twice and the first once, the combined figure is 101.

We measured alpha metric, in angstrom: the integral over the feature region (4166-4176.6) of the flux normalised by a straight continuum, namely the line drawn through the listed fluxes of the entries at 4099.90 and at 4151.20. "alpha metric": 11.0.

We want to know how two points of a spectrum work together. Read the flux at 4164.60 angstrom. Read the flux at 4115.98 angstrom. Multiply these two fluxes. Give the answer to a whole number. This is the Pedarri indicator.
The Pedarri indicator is 1176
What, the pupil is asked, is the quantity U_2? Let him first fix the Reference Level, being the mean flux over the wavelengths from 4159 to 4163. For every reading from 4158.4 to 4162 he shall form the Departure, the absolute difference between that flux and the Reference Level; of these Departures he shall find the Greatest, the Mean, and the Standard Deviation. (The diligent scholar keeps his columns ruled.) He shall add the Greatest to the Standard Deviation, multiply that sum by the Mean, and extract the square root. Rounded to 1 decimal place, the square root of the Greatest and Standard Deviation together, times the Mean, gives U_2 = 1.8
